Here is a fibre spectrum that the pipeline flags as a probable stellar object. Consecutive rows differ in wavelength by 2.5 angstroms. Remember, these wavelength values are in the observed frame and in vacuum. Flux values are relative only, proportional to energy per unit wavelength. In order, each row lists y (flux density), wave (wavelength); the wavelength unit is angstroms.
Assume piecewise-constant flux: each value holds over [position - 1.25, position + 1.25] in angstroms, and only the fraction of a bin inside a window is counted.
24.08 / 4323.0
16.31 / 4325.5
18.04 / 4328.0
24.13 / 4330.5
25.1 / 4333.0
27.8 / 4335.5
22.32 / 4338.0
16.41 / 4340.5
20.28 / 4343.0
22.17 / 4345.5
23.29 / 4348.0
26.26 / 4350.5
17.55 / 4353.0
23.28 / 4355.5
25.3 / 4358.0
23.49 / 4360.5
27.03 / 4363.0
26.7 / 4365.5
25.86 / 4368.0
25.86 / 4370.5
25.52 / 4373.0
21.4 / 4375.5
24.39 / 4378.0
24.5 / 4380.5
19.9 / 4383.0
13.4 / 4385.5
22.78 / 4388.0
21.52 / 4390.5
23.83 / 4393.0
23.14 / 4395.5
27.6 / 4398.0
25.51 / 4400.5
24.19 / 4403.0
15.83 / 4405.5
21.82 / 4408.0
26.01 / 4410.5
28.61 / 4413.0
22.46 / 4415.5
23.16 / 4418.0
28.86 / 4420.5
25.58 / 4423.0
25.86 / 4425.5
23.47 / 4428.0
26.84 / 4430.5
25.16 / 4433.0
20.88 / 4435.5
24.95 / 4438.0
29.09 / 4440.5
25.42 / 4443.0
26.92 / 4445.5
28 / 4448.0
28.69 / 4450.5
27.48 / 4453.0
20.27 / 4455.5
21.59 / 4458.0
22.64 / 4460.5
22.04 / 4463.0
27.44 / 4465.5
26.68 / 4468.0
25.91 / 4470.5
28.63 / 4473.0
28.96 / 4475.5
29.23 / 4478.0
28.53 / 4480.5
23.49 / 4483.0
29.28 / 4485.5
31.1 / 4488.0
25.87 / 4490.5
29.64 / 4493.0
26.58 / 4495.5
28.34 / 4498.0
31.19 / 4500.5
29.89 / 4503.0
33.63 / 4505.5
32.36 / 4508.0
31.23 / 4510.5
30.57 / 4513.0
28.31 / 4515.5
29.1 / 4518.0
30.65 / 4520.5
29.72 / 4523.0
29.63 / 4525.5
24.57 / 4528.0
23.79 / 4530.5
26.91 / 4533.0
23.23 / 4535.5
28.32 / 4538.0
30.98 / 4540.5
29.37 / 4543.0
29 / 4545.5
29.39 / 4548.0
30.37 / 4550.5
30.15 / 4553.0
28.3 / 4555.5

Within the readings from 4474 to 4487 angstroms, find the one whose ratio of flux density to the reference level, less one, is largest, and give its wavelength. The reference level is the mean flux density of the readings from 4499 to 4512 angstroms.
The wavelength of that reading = 4485.5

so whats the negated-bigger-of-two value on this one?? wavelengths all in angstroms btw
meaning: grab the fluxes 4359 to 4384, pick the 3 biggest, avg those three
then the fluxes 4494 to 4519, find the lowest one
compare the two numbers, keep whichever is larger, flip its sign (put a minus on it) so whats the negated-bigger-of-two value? -26.6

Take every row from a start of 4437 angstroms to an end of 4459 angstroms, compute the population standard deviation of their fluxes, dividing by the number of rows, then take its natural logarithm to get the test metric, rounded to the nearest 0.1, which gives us 1.1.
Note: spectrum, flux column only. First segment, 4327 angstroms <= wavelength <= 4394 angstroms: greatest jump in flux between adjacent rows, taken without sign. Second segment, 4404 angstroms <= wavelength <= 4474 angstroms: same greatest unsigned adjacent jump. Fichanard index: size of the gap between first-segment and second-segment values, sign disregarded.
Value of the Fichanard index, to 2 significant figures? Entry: 2.2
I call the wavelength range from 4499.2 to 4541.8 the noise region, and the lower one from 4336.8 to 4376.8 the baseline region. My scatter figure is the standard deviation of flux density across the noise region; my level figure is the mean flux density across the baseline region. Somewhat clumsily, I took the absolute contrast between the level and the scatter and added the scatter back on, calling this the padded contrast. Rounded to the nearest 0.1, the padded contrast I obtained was 23.3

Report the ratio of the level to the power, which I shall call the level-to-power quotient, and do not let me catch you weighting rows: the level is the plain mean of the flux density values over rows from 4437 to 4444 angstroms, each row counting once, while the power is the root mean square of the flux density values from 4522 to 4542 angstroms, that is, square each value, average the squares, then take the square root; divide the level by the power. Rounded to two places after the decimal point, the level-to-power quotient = 0.97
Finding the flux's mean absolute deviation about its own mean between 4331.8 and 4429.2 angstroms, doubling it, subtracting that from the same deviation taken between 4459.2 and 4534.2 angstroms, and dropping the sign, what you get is 2.8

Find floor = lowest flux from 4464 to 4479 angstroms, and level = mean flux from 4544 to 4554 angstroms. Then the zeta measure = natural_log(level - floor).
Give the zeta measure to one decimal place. 1.3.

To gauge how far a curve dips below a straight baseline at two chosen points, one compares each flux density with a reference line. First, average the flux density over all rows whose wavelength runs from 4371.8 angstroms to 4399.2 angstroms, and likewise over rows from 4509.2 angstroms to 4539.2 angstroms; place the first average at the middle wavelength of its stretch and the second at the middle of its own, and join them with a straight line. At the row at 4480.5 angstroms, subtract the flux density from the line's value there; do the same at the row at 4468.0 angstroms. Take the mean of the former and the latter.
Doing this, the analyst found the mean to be -1.6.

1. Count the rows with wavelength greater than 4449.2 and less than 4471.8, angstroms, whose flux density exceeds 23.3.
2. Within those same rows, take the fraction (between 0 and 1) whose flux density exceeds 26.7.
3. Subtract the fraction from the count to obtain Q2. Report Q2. 4.7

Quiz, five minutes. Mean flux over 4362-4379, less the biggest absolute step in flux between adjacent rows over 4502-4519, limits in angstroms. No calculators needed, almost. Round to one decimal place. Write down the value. 21.5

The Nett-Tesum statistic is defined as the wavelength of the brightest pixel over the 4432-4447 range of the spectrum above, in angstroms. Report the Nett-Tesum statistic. 4440.5 angstroms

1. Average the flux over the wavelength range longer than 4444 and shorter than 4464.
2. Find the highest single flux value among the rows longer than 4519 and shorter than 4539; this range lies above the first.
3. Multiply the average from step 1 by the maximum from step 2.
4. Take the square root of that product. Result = 27.5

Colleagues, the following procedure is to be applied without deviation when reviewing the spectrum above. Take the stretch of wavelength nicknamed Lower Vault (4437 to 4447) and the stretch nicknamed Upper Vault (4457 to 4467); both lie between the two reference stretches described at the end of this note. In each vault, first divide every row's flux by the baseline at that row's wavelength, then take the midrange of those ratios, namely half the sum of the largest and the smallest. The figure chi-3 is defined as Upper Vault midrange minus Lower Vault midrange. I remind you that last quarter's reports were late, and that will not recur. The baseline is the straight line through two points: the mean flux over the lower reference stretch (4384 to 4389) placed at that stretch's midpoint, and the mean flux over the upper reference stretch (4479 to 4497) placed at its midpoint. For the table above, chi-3 -0.20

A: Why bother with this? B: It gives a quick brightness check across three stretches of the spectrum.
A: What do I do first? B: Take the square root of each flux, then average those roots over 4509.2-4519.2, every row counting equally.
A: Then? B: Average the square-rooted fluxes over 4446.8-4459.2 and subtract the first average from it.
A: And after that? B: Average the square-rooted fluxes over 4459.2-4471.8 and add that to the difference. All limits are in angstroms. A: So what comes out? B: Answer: 4.54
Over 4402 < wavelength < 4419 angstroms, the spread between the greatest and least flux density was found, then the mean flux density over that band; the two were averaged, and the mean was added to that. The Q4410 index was 41.1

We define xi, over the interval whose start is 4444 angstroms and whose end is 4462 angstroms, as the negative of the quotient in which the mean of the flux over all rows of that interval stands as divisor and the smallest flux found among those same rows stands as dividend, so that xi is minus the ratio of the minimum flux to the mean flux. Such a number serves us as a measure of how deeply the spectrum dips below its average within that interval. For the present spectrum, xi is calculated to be -0.81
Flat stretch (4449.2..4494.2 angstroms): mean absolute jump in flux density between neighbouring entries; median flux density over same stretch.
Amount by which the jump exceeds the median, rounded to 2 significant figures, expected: -25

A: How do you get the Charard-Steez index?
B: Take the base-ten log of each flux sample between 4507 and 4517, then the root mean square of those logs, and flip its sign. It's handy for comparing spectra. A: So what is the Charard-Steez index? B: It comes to -1.49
